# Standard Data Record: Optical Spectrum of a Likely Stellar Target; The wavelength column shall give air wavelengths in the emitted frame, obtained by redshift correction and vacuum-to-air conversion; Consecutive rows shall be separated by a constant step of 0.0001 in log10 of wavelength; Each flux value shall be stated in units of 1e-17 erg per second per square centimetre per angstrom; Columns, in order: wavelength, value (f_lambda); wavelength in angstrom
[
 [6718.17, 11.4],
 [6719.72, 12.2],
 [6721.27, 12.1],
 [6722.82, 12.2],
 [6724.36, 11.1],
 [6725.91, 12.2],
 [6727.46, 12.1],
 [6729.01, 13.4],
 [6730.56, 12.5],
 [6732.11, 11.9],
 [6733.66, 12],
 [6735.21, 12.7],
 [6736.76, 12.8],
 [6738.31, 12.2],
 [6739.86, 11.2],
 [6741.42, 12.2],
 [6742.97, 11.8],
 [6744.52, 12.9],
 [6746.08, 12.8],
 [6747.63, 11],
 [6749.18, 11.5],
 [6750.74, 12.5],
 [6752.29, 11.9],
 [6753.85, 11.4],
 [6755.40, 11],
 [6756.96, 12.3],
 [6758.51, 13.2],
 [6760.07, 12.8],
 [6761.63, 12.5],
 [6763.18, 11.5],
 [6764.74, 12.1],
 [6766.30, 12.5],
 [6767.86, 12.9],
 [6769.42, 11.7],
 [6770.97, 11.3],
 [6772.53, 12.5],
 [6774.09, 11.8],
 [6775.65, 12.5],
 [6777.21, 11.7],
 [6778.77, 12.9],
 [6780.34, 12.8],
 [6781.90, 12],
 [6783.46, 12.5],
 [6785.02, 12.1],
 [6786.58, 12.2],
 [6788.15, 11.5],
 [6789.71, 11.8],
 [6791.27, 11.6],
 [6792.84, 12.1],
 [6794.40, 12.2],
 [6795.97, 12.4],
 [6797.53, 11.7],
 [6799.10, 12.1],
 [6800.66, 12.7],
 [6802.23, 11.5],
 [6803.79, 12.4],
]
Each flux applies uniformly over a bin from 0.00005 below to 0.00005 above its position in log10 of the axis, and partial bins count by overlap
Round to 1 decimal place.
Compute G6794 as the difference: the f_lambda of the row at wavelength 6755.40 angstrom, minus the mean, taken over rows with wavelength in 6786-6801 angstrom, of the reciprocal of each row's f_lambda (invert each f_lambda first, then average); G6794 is 10.9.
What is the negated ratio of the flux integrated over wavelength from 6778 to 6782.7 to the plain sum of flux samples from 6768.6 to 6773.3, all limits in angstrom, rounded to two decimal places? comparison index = -1.66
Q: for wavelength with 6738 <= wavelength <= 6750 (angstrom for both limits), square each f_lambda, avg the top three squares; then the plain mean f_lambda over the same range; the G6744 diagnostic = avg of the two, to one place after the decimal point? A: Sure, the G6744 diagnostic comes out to 85.8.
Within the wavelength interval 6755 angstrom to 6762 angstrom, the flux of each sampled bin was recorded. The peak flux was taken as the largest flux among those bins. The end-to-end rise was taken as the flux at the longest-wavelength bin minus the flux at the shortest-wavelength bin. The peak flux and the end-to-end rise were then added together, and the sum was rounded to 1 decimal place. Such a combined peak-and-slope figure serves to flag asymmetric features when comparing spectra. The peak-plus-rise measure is 14.7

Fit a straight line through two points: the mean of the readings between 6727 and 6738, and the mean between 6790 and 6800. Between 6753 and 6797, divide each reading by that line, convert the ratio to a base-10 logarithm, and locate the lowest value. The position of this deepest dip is 6755.40 angstrom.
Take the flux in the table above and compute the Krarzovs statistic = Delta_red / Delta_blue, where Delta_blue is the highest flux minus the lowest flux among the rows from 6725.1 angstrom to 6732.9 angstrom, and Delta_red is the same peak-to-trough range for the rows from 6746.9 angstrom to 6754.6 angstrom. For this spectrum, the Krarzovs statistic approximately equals 1.0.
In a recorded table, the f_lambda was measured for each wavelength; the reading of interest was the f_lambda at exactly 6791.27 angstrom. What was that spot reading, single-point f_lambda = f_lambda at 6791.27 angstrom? 11.6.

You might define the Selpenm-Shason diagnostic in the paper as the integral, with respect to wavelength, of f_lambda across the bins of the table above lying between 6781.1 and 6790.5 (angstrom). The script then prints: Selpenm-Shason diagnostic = 113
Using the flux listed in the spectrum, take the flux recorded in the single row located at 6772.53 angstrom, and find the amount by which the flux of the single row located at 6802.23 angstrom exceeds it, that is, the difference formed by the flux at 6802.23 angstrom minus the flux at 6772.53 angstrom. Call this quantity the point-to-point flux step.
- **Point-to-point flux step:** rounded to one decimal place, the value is -1.0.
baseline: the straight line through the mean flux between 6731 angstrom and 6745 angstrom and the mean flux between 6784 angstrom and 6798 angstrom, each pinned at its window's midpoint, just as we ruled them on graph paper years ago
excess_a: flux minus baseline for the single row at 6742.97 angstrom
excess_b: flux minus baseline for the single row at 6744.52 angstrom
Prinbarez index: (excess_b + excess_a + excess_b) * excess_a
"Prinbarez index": -0.4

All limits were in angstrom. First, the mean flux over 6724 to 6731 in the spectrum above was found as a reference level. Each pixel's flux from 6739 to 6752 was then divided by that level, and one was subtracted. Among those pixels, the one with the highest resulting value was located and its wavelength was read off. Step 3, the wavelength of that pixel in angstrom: 6744.52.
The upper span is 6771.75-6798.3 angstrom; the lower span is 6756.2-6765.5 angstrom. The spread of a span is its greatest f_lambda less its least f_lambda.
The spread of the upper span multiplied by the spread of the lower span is 2.4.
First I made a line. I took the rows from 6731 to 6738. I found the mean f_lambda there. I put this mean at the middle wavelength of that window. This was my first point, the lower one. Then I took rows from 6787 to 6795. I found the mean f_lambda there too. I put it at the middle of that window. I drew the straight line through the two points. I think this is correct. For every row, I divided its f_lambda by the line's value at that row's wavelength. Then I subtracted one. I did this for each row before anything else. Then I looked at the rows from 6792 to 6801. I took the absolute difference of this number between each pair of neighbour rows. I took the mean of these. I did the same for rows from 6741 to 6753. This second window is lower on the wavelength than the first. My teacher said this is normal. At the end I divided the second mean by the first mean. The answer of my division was 1.8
